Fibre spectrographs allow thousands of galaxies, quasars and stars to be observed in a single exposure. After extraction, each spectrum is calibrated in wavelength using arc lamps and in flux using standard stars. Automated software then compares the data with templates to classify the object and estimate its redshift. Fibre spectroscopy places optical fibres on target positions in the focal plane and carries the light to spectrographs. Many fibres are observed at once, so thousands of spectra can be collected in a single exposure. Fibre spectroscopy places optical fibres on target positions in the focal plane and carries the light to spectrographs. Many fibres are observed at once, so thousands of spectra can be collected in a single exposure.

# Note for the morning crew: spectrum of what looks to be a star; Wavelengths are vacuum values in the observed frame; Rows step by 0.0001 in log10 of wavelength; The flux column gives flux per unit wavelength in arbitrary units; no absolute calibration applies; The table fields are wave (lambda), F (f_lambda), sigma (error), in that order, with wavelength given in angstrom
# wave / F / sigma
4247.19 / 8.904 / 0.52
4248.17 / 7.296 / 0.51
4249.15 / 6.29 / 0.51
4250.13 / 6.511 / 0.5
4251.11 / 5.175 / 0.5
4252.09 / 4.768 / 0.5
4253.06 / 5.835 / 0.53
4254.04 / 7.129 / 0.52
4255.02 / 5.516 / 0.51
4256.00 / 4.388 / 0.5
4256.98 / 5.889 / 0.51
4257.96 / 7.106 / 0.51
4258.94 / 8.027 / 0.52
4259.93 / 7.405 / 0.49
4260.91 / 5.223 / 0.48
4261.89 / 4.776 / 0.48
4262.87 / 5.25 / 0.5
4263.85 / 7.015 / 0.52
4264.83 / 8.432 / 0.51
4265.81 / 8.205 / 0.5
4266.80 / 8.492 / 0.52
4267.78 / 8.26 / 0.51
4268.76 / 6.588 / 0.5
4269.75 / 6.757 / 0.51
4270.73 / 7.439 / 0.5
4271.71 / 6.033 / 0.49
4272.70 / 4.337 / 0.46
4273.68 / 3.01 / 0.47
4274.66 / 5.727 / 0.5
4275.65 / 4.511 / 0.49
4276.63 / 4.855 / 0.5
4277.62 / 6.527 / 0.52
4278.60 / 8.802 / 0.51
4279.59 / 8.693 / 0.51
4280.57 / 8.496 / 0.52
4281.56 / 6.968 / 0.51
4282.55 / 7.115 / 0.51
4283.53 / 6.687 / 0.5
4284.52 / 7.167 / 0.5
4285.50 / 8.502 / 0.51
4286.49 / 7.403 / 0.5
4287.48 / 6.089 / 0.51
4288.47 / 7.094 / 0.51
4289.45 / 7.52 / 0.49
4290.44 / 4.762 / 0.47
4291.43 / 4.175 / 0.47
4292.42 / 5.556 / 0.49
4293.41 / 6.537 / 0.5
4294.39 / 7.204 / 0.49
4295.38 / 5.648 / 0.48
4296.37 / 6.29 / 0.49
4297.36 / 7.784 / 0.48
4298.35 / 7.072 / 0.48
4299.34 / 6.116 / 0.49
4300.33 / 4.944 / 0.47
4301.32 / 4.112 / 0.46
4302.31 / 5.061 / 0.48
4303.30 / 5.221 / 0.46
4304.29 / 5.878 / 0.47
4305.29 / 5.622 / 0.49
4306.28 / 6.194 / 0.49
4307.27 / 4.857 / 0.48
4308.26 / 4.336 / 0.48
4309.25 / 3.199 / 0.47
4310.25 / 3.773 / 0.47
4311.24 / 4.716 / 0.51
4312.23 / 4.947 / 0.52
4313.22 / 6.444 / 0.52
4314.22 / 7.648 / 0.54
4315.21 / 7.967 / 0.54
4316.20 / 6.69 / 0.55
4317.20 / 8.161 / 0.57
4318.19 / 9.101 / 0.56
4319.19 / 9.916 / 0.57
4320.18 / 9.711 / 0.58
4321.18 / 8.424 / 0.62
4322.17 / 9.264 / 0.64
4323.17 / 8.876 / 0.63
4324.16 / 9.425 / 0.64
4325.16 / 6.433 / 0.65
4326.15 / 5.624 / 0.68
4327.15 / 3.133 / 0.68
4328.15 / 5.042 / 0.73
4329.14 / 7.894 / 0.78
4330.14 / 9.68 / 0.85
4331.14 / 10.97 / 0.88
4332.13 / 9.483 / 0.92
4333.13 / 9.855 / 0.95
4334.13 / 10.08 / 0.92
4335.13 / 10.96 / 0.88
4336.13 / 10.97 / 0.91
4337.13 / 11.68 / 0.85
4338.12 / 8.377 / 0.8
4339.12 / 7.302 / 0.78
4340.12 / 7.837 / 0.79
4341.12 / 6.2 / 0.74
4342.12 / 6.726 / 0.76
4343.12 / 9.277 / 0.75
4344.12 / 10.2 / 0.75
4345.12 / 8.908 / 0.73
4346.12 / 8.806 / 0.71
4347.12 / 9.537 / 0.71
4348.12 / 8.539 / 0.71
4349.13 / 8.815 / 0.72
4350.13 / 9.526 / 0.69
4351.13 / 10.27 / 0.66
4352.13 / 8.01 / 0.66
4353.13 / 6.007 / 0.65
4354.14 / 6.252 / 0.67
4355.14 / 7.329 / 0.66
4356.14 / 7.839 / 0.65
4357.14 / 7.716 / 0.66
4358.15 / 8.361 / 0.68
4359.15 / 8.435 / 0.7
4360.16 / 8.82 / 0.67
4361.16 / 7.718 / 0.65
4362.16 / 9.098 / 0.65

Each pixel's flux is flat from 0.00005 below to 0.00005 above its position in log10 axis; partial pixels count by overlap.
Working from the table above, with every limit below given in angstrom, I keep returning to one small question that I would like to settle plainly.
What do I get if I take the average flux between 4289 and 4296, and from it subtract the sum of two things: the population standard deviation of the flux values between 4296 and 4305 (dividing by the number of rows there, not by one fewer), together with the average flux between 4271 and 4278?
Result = -0.2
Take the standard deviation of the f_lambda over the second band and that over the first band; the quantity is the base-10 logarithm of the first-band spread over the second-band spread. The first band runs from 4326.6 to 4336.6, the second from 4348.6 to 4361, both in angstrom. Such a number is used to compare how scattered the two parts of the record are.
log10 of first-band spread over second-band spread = 0.34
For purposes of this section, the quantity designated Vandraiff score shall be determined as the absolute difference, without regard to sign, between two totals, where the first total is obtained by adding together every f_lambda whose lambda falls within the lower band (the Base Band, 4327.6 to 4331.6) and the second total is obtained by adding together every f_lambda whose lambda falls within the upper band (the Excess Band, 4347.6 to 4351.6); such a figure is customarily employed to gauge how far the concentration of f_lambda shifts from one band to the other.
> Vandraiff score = 3.6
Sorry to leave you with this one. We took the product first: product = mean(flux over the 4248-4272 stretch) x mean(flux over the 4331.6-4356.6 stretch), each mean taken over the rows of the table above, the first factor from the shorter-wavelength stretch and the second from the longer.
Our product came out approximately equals 57.3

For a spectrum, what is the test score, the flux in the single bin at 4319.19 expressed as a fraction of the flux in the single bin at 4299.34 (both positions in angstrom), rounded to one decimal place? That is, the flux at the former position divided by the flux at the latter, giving 1.6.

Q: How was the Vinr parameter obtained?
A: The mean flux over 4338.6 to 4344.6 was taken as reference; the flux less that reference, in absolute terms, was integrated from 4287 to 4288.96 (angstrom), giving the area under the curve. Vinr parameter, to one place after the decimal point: 2.6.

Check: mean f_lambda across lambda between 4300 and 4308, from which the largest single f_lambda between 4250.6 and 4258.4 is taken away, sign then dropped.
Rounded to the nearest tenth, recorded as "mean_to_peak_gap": 1.9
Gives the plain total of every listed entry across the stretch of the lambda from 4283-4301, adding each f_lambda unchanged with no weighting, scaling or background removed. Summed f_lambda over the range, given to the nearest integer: 117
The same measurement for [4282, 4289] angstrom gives 50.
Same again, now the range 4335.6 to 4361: 212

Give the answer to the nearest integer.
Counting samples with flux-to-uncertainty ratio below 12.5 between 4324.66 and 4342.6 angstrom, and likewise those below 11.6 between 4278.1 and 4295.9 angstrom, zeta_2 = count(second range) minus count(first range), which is -14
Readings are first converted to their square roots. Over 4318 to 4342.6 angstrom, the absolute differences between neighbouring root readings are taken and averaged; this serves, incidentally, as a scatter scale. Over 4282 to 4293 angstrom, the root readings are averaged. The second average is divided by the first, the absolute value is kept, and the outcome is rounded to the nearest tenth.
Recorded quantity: 11.5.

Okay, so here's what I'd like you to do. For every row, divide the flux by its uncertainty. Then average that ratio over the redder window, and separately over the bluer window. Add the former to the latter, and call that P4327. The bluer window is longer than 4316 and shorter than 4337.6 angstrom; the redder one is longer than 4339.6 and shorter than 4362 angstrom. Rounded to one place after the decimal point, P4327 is 24.0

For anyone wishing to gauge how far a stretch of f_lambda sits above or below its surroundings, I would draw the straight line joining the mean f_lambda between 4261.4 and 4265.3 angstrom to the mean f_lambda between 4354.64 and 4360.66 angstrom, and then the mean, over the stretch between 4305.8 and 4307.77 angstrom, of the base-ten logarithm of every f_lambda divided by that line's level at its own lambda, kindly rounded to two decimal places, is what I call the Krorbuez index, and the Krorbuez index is -0.12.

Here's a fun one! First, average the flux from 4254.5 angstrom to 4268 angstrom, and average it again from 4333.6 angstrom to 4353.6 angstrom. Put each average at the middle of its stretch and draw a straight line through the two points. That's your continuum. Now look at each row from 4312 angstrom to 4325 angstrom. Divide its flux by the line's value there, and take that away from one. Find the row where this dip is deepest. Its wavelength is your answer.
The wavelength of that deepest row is 4312.23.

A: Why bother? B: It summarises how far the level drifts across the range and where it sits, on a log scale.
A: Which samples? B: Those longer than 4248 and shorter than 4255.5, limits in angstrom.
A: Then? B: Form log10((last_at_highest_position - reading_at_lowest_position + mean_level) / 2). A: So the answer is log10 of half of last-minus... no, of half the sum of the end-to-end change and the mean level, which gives 0.33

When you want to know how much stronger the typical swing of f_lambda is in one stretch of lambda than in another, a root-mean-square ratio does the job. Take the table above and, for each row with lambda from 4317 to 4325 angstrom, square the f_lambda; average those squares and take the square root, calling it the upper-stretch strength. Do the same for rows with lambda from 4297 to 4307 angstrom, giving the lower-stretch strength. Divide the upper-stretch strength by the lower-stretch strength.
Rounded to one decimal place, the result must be 1.5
